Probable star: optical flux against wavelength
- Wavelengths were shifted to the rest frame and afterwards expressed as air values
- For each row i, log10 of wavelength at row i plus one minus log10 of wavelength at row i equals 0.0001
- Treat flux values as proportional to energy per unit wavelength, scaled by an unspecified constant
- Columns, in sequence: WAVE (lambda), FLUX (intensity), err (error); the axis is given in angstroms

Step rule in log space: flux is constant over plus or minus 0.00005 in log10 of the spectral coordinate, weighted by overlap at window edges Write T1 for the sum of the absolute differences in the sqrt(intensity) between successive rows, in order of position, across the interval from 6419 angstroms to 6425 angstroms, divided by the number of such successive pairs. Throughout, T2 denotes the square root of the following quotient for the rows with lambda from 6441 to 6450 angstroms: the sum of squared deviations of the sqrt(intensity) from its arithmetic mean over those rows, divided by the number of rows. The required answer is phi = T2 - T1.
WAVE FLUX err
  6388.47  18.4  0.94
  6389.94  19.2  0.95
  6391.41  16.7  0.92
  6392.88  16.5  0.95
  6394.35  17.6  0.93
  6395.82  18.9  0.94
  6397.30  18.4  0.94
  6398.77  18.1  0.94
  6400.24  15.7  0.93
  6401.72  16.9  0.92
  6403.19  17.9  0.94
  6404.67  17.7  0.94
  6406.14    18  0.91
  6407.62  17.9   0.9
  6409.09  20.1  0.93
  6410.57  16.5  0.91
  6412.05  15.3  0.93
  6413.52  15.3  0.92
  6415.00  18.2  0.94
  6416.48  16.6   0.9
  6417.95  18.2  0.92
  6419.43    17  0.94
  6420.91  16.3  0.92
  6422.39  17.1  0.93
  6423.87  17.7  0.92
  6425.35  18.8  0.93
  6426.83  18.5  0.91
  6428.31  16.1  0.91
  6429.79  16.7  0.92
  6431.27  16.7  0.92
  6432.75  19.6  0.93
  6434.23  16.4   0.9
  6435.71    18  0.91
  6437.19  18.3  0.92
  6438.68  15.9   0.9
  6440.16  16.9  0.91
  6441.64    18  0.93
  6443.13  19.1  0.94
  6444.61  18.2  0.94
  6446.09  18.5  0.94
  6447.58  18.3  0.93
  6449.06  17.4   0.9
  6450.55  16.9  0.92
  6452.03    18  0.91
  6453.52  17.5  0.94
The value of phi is -0.03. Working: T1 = 0.09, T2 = 0.06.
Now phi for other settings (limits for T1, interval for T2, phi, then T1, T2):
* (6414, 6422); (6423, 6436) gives -0.02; 0.15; 0.14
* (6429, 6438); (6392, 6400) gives -0.09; 0.19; 0.10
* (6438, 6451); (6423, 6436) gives 0.05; 0.09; 0.14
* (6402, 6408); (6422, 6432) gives 0.09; 0.02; 0.11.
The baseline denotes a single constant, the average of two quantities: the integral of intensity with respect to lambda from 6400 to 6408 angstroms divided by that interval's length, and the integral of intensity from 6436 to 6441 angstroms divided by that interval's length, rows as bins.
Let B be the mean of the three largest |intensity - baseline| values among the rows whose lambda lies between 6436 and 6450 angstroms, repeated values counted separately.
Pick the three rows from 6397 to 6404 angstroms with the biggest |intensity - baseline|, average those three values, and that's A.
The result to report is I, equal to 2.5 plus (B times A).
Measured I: 4.2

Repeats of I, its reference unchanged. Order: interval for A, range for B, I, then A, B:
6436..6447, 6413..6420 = 4.4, 1.47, 1.27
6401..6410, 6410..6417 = 4.8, 1.39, 1.63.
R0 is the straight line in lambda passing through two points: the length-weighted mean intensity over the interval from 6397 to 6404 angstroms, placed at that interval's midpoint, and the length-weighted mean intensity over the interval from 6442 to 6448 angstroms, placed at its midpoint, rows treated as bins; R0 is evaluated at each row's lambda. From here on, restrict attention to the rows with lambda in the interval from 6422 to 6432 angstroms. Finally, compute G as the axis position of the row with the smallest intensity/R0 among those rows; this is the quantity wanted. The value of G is 6428.31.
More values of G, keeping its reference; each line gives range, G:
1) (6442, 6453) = 6450.55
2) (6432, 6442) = 6438.68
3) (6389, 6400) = 6392.88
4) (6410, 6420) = 6413.52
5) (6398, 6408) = 6400.24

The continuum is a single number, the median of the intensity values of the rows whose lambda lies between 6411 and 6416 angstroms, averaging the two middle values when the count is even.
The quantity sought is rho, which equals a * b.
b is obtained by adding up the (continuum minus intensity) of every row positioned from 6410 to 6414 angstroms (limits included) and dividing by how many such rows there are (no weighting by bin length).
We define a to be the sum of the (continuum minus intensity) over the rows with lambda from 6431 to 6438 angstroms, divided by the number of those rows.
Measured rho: 1.0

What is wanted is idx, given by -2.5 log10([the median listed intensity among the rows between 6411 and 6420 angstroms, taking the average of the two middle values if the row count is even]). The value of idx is -3.06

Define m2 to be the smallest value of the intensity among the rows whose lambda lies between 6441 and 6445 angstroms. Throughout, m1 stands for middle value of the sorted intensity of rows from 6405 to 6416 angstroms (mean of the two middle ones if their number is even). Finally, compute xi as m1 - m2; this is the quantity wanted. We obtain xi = -0.1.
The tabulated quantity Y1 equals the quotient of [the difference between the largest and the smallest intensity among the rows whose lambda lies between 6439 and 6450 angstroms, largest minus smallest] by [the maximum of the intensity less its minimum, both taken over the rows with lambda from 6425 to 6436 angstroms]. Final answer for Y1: 0.6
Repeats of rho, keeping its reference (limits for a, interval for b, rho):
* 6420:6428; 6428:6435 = 4.3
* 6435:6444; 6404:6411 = 6.6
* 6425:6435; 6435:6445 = 5.5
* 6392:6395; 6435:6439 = 3.7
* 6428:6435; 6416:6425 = 3.3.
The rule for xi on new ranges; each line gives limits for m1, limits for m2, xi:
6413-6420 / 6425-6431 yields 0.9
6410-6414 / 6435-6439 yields -0.6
